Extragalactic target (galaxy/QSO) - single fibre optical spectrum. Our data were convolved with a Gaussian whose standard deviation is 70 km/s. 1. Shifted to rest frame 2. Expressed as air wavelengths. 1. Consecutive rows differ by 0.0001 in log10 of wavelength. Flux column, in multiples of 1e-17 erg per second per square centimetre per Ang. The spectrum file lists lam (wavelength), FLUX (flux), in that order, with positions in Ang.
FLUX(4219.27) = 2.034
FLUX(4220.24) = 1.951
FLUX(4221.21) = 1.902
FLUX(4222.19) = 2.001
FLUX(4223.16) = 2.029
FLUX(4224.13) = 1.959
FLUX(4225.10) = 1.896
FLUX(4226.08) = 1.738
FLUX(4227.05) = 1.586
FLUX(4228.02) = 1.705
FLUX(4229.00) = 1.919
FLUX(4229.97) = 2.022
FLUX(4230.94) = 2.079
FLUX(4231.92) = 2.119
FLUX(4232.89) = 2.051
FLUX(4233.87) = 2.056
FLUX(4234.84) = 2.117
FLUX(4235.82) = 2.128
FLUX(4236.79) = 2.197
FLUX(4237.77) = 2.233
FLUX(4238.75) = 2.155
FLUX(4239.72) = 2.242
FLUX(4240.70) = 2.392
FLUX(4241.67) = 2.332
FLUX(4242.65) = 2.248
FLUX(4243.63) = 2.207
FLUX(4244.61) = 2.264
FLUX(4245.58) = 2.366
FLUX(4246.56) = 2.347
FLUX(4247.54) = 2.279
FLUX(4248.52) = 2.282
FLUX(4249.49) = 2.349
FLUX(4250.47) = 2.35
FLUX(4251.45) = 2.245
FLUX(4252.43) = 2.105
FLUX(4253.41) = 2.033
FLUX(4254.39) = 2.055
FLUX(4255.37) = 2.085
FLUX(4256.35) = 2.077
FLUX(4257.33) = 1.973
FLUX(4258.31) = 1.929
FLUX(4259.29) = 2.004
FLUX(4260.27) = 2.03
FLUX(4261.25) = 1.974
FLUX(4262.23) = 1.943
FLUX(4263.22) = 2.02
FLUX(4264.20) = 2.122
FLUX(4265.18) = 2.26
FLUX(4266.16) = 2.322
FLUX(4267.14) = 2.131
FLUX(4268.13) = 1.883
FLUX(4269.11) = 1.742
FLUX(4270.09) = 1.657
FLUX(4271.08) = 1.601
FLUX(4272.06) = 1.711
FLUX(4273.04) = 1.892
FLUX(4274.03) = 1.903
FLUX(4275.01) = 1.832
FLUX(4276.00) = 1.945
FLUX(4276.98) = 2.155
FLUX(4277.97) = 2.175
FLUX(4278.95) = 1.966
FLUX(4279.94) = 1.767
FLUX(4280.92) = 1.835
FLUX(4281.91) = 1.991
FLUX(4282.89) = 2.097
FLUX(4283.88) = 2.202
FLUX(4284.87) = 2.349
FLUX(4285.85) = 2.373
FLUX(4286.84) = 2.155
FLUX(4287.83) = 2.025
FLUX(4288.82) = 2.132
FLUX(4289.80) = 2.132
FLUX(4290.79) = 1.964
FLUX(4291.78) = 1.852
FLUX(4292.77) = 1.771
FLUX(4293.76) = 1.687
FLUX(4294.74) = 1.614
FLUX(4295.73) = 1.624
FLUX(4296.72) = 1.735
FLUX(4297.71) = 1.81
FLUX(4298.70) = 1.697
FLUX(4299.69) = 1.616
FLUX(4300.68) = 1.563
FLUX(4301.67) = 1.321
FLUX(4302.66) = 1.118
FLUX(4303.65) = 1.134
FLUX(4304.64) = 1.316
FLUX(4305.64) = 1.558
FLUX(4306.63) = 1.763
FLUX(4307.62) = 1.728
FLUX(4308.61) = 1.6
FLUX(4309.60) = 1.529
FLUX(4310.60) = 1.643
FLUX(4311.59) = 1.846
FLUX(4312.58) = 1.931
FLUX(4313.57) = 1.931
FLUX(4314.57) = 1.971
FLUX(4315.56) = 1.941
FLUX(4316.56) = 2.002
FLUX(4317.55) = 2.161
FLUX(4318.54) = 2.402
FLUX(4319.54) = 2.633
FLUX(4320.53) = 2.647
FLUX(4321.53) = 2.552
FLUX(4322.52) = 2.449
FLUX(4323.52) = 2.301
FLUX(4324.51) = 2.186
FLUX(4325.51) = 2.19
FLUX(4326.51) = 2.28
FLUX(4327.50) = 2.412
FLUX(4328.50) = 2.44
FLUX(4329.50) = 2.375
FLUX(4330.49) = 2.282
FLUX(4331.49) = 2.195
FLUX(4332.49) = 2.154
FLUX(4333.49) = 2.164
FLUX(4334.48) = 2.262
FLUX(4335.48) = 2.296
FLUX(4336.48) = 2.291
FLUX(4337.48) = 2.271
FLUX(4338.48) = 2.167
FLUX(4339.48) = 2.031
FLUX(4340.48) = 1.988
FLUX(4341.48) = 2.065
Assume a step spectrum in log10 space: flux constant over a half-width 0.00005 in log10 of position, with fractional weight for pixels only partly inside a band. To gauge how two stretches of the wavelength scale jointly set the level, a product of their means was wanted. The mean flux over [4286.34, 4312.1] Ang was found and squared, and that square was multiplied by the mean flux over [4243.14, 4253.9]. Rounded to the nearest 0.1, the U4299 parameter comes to 6.4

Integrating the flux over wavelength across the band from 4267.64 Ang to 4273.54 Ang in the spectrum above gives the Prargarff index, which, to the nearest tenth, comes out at 10.3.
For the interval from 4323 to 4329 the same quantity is 13.8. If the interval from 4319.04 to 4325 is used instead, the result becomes 14.7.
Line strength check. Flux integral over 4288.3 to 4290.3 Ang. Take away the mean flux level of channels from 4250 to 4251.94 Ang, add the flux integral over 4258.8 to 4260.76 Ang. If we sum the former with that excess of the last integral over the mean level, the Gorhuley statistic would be 5.9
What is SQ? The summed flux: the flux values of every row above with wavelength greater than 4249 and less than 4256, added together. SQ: 15.2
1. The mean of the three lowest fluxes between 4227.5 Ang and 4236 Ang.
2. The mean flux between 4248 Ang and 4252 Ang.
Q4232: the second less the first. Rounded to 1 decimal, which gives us 0.4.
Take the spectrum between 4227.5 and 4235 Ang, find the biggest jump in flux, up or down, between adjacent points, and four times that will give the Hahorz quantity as 0.86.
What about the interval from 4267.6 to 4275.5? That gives 0.72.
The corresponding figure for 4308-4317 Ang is 0.81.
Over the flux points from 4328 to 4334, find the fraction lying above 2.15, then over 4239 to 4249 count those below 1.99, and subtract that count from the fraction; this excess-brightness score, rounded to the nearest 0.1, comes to 1.0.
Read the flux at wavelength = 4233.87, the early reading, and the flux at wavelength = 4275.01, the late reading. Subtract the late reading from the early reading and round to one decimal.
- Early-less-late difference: 0.2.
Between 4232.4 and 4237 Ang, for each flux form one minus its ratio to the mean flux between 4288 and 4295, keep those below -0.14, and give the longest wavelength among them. 4236.79 Ang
